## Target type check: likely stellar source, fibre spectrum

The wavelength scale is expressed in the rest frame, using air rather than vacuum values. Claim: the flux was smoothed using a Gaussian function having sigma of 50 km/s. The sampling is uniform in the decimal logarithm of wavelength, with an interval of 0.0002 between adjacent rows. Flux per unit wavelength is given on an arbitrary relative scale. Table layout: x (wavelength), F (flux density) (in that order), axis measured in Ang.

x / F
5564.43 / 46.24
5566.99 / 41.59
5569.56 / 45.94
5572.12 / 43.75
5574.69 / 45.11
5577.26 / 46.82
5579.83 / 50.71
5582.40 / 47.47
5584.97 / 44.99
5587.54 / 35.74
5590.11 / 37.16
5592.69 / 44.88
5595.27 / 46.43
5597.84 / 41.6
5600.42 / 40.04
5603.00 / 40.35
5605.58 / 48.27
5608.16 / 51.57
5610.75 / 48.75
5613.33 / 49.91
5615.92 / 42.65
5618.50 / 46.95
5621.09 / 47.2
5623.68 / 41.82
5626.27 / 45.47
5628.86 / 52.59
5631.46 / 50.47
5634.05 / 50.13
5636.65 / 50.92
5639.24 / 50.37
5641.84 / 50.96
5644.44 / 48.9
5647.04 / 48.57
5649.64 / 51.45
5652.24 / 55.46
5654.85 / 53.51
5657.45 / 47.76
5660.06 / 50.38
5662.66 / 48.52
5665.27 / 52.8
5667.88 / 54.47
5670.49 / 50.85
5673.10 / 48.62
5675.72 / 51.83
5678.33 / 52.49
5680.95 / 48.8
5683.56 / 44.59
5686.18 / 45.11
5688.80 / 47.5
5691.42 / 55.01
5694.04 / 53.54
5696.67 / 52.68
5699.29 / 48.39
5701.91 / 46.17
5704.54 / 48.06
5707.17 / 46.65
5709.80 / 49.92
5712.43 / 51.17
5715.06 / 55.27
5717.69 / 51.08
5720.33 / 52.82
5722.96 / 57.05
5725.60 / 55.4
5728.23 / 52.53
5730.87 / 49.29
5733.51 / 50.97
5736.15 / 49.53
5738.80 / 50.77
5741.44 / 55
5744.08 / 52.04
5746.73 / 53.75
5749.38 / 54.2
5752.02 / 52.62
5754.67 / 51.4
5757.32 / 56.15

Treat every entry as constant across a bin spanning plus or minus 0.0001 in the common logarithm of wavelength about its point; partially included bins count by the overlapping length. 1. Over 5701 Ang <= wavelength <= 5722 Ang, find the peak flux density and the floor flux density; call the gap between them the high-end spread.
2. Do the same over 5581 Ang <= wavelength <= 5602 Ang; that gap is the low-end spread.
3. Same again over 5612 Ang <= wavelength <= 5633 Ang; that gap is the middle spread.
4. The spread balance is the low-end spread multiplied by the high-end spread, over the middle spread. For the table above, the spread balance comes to 9.9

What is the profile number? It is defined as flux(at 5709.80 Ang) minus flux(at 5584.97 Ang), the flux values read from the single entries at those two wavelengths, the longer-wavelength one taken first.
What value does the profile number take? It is 4.9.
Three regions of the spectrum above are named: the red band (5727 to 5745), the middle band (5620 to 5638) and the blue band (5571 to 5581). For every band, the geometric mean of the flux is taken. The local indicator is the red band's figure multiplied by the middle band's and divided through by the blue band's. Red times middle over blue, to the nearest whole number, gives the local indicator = 53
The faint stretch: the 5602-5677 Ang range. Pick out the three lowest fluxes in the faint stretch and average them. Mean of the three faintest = 42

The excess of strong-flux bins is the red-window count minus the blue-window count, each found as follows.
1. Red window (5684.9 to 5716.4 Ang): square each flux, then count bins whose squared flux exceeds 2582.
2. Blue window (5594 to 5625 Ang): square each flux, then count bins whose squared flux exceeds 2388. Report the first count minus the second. 3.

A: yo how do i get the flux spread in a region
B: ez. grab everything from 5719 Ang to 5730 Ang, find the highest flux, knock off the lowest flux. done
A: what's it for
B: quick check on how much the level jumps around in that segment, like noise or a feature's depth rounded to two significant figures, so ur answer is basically 4.5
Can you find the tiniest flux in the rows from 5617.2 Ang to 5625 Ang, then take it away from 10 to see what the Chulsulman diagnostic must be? -31.8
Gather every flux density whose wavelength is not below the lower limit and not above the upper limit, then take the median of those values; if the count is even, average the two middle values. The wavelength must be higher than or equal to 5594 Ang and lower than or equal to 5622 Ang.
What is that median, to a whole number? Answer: 47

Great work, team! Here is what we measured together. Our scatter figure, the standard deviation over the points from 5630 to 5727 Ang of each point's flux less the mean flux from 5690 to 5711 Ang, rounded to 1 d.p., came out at 3.0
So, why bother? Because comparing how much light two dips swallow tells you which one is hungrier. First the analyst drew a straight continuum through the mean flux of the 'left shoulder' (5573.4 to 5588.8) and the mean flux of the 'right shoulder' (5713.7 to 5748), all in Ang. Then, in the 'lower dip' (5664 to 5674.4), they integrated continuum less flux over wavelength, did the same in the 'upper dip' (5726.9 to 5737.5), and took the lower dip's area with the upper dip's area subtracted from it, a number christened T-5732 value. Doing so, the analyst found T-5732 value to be -45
